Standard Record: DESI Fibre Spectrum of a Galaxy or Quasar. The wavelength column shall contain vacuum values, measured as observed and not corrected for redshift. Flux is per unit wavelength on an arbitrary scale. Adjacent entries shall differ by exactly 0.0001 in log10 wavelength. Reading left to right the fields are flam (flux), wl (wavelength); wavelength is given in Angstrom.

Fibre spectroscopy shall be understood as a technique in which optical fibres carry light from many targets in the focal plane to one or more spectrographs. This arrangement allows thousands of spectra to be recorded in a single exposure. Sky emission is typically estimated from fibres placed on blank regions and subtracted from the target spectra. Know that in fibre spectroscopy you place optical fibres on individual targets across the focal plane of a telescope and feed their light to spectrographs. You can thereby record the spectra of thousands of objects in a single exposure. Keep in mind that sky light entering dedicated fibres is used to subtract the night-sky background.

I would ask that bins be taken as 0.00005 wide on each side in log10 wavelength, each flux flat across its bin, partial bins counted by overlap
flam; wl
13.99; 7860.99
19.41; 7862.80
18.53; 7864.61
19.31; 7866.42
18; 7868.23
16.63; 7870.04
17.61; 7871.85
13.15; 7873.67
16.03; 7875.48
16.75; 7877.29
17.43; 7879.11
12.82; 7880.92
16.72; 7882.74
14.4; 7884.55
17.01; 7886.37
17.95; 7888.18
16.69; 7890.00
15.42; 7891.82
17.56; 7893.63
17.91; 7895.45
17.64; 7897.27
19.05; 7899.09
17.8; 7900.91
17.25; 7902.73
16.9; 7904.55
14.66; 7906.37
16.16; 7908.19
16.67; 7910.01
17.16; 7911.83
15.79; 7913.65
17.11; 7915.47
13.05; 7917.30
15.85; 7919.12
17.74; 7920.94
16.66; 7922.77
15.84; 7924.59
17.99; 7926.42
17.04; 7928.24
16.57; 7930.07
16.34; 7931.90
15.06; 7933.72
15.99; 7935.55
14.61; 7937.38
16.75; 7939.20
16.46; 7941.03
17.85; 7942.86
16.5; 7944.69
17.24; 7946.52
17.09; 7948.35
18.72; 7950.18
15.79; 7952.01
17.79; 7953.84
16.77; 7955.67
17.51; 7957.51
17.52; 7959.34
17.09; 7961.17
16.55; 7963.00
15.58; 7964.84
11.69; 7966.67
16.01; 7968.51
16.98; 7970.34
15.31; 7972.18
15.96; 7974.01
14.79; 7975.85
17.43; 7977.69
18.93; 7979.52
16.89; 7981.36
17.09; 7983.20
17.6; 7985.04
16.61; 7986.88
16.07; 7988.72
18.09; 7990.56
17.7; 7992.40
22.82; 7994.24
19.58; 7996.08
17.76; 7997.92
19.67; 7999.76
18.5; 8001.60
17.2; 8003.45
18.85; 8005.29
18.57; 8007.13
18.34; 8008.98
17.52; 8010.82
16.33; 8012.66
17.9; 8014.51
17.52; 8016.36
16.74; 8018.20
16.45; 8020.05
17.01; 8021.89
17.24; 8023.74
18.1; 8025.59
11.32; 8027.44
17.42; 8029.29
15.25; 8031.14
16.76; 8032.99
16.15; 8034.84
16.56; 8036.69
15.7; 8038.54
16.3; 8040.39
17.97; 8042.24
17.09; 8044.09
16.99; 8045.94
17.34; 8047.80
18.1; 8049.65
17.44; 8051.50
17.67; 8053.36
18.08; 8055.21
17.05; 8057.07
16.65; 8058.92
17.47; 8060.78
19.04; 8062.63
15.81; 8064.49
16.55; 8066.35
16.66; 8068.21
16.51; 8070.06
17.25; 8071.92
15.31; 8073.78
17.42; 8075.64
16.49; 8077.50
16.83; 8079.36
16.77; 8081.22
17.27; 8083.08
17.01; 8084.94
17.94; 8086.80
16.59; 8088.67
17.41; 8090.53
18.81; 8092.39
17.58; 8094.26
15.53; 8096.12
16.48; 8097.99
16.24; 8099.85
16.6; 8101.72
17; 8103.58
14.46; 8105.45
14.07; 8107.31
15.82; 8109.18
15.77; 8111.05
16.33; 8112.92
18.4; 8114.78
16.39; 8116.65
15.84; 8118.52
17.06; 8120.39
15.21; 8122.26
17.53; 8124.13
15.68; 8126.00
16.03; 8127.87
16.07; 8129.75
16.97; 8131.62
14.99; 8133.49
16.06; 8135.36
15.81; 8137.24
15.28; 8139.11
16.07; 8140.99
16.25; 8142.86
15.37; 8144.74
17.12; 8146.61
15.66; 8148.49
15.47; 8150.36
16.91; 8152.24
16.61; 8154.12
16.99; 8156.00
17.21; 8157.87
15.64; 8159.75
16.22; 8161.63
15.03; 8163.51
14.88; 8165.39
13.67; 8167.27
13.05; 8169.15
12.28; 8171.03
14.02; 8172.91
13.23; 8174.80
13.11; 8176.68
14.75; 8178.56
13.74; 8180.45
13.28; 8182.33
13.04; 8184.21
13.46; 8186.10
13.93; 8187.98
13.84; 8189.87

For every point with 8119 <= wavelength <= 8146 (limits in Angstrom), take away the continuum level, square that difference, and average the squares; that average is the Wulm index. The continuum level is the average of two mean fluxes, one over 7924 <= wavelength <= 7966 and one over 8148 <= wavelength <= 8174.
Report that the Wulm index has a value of 0.5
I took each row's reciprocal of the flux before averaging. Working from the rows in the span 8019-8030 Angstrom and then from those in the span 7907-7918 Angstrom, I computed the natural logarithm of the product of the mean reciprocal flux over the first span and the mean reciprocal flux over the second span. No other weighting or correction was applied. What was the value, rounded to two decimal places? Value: -5.53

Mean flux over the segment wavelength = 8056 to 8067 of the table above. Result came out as 17.1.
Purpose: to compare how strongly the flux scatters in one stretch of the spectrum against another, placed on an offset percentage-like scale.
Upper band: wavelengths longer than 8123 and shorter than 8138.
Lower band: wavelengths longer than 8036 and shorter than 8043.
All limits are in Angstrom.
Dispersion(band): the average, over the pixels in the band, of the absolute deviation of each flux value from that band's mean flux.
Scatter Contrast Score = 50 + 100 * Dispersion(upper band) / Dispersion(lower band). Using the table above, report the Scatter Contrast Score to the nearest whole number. 133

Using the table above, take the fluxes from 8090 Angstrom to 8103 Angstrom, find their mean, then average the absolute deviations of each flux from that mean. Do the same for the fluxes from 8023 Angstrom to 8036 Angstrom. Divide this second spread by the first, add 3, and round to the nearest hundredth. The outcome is 4.86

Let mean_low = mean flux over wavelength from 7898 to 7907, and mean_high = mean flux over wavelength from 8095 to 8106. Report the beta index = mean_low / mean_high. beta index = 1.07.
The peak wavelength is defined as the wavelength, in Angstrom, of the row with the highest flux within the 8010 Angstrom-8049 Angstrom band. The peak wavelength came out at 8025.59 Angstrom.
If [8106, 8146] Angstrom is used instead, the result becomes 8114.78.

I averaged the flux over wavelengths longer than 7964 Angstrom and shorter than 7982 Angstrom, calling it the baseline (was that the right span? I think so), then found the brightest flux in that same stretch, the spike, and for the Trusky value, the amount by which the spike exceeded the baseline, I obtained 3.0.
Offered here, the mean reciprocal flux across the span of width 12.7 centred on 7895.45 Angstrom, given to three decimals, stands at 0.058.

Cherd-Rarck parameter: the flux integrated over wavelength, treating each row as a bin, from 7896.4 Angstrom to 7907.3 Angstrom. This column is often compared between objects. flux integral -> 188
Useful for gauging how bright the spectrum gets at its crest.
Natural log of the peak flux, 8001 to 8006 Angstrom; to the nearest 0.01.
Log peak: 2.94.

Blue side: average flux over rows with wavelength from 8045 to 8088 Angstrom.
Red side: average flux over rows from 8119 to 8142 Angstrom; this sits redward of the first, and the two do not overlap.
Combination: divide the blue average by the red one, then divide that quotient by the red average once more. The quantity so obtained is 0.066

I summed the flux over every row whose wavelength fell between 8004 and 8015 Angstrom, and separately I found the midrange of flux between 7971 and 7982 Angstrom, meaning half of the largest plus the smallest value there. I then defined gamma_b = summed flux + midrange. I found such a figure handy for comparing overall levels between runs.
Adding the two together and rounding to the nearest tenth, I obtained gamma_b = 124.4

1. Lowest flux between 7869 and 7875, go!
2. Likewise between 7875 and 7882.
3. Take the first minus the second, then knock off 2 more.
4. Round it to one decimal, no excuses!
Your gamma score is -1.7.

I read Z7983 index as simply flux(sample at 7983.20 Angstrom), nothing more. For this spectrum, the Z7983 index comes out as 17.09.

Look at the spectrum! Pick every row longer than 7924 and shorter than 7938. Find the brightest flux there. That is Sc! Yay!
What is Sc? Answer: 17.99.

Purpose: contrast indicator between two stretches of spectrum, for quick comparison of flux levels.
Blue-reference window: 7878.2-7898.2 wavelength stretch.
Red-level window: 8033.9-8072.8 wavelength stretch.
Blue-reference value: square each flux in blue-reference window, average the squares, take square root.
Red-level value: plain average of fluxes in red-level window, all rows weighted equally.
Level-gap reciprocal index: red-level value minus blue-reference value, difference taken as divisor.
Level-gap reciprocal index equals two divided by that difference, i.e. 4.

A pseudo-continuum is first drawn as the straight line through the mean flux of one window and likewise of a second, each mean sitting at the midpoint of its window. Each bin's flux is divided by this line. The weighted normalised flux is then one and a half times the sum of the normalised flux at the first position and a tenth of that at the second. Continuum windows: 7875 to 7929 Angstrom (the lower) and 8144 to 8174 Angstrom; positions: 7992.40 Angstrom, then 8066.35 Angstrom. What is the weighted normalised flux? 1.80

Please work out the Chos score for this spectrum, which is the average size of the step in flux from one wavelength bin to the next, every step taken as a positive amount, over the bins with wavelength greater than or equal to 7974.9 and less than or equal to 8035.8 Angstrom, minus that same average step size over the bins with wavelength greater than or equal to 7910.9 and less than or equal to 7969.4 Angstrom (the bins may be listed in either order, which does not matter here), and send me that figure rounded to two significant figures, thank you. 0.15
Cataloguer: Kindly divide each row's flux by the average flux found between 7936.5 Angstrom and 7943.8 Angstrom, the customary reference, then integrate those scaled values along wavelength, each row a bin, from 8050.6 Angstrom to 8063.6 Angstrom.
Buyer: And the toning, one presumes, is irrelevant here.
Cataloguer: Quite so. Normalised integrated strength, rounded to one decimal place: 13.9 Angstrom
